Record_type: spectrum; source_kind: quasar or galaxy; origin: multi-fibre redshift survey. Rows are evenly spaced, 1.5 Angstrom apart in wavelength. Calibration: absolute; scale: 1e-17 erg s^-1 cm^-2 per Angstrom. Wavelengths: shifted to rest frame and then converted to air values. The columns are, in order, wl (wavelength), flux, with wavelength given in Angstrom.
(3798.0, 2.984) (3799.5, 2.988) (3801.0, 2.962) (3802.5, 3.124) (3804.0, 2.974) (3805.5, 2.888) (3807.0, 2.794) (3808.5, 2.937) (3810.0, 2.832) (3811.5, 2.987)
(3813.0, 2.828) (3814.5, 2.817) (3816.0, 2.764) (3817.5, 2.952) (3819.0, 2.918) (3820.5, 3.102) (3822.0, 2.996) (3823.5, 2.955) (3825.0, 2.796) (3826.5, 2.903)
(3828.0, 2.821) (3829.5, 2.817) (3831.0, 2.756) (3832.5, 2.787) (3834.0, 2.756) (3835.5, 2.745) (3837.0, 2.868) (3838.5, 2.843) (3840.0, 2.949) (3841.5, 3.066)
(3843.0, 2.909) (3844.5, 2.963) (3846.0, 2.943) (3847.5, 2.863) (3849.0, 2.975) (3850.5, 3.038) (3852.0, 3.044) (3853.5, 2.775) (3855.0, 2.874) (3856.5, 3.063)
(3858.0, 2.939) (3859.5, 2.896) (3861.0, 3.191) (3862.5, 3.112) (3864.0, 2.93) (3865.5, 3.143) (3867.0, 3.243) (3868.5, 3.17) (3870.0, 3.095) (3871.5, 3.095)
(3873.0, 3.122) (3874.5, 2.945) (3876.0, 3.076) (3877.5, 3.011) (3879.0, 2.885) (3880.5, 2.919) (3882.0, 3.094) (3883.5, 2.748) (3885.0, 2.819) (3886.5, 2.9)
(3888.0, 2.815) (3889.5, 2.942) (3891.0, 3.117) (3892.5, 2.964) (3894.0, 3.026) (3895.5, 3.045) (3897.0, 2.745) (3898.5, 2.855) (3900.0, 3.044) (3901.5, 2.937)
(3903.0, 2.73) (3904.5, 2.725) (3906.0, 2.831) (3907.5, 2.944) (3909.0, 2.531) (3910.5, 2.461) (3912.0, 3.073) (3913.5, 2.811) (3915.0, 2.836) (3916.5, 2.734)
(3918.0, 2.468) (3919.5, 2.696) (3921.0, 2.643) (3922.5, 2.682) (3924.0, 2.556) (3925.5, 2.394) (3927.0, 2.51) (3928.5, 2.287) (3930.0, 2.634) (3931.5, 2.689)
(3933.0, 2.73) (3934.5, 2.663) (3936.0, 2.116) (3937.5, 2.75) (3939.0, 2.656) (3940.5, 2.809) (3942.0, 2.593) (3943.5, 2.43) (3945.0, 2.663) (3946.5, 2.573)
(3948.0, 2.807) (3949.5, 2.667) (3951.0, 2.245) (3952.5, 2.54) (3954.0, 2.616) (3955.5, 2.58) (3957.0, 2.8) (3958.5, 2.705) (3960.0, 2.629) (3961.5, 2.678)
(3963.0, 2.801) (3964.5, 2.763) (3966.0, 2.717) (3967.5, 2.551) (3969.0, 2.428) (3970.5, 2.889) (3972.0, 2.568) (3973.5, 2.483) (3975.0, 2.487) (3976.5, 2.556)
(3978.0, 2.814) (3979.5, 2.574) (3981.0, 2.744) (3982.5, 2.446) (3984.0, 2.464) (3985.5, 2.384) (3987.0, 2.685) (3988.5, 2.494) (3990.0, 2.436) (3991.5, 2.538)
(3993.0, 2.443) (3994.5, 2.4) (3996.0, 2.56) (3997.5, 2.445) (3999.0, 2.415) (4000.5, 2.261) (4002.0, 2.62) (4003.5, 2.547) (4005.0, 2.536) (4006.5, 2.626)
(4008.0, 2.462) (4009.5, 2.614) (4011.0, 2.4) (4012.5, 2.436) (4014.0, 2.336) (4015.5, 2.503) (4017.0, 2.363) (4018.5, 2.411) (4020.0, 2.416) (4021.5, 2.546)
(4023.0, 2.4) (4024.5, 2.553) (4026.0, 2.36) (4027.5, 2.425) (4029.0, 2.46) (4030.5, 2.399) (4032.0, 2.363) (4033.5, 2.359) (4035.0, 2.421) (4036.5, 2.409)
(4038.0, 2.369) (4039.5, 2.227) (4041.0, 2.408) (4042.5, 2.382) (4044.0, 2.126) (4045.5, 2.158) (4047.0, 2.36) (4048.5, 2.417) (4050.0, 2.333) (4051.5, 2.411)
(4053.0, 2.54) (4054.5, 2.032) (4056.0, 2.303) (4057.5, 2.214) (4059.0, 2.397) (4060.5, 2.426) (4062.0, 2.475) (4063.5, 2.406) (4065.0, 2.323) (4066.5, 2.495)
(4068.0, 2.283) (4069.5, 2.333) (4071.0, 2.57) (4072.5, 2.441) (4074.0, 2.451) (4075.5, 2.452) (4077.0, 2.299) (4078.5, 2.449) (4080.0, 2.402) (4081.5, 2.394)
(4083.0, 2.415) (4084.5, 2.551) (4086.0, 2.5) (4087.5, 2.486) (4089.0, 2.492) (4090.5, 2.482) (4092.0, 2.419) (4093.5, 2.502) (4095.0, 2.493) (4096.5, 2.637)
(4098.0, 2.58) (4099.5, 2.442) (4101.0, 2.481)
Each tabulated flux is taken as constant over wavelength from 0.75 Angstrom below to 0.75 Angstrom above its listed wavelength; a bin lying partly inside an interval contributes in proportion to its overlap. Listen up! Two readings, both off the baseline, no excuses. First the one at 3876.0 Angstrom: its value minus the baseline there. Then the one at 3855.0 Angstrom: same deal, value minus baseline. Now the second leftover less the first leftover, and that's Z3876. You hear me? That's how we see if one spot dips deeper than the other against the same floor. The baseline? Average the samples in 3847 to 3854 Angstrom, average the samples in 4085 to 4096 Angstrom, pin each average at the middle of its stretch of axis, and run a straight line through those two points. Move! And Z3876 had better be -0.24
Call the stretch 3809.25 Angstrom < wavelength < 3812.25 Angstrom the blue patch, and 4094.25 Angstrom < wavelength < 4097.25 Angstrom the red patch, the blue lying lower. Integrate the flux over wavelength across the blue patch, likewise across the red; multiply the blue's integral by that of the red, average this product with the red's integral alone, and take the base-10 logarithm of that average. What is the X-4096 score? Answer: 1.57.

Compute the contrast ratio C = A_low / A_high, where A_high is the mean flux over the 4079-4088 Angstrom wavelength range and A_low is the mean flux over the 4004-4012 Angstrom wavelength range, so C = 1.03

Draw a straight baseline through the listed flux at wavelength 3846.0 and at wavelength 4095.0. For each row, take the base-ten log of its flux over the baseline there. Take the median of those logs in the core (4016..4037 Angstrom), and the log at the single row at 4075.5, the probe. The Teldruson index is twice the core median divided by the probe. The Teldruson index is 6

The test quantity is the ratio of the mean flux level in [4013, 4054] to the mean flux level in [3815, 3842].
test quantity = 0.830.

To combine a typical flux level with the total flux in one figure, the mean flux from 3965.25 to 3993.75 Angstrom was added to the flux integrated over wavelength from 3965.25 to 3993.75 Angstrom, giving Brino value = 76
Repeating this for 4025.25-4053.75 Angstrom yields 70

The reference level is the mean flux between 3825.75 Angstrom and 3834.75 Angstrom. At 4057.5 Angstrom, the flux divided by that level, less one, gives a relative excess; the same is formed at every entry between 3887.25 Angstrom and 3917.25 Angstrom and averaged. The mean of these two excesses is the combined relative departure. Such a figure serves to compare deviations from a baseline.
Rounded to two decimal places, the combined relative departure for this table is -0.10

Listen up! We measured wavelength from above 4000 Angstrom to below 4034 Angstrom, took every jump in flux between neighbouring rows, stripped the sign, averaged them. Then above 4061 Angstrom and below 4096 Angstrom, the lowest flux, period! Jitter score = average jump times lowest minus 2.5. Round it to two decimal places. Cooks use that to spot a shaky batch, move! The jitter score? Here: -2.25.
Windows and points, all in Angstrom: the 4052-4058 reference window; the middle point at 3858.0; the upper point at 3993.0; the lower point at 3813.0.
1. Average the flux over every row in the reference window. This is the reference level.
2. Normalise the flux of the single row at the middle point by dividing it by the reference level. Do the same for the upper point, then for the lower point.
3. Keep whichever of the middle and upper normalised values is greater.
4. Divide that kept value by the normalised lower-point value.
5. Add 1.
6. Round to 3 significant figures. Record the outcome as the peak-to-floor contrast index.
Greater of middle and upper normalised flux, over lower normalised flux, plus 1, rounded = 2.04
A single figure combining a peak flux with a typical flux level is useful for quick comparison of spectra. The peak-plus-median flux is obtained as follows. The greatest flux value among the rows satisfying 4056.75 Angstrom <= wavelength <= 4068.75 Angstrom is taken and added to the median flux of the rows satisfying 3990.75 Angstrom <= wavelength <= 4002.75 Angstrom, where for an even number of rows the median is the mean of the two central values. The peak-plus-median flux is 4.94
